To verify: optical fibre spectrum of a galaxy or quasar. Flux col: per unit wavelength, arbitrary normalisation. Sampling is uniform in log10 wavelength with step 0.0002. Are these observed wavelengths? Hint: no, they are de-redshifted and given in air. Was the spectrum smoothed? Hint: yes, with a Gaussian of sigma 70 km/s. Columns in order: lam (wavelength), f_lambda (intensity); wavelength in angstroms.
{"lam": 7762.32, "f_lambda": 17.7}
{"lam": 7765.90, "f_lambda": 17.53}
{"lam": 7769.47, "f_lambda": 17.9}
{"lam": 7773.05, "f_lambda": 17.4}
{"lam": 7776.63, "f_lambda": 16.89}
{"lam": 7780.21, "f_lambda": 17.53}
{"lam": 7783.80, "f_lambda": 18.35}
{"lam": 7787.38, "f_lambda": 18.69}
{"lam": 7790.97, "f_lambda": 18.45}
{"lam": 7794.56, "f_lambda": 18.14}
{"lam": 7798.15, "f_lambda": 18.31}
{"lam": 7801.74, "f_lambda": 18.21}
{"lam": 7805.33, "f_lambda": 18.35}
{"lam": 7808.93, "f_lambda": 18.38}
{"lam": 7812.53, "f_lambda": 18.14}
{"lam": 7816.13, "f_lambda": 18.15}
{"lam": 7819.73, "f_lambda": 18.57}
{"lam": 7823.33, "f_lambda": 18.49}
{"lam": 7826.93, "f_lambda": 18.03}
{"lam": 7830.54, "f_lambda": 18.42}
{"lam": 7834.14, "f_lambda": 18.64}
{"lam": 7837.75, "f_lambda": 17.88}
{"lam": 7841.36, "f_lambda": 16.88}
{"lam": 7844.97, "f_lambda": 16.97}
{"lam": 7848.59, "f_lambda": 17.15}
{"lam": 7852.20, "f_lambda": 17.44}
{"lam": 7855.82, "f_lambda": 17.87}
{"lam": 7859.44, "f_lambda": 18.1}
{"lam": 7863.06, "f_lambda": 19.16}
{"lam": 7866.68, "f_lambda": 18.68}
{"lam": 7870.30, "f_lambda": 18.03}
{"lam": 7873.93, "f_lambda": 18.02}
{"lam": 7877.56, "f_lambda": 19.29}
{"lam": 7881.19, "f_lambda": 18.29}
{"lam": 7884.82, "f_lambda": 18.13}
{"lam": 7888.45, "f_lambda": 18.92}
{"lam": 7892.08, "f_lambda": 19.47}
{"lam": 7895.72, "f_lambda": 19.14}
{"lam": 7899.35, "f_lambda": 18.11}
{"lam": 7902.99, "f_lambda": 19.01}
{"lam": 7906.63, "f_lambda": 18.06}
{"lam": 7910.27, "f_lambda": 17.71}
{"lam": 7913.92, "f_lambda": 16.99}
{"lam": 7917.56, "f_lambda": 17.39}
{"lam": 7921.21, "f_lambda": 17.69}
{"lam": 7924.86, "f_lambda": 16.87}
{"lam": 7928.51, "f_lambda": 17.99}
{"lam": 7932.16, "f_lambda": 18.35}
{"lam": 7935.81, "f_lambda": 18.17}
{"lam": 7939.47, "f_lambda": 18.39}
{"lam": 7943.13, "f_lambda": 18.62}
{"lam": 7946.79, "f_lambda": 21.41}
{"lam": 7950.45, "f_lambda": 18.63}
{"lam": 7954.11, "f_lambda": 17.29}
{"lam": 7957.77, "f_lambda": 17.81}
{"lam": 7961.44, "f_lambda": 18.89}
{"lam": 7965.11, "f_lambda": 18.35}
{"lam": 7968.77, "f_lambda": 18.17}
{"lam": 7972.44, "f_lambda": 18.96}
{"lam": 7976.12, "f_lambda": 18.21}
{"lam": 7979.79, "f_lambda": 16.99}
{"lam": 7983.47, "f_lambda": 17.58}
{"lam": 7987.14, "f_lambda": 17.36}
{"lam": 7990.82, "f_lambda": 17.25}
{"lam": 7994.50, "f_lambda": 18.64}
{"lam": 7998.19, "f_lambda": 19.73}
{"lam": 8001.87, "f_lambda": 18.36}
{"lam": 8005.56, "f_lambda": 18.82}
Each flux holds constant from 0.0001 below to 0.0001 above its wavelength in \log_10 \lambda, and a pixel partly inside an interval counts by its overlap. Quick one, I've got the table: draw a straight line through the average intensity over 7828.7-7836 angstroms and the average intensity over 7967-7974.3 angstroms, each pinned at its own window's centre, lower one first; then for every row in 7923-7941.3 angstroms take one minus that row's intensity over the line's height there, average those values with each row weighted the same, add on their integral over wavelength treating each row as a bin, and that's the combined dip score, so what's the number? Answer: 0.6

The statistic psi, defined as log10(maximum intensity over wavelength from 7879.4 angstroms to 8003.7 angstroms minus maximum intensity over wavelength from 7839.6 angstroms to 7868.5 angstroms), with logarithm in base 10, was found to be 0.4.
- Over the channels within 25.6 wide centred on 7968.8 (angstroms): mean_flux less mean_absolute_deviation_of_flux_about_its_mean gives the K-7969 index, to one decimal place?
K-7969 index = 17.7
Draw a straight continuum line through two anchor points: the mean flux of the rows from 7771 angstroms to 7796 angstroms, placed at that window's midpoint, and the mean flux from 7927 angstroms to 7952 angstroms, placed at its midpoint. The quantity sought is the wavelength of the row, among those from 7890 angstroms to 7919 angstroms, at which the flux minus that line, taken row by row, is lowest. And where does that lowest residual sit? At 7913.92 angstroms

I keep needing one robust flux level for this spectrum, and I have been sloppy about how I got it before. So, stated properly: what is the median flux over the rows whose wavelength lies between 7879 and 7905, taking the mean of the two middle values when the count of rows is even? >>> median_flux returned 18.9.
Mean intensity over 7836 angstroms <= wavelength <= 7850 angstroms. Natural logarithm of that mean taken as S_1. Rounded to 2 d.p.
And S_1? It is 2.85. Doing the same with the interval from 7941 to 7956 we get 2.94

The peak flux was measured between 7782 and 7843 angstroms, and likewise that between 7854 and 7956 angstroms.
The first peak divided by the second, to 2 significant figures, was 0.87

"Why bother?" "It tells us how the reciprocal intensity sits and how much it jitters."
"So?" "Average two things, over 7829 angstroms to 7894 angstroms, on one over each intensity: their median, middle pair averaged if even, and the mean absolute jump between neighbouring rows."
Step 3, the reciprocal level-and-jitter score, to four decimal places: 0.0284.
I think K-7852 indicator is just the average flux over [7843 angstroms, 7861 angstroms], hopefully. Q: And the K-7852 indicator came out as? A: 17.5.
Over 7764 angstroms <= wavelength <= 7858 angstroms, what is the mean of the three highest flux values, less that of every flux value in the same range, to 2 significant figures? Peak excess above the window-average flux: 0.68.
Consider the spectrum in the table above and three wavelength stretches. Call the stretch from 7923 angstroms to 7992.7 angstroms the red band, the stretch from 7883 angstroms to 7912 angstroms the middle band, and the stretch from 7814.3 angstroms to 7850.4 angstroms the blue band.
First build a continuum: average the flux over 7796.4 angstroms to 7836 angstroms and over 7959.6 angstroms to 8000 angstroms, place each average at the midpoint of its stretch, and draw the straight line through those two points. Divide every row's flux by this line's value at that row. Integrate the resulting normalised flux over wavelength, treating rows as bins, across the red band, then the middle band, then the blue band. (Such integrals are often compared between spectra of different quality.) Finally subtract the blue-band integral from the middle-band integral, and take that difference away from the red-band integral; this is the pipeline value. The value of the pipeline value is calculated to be 75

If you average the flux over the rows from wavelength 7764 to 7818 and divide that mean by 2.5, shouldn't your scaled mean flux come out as 7.21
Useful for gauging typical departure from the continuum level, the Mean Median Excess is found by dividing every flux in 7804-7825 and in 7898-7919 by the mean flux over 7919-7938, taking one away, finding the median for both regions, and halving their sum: 0.017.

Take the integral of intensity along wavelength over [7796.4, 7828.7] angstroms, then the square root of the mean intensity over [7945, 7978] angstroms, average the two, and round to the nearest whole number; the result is 298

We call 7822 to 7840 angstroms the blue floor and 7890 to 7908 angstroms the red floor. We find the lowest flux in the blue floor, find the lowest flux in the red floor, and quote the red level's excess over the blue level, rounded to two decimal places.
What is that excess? 0.18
